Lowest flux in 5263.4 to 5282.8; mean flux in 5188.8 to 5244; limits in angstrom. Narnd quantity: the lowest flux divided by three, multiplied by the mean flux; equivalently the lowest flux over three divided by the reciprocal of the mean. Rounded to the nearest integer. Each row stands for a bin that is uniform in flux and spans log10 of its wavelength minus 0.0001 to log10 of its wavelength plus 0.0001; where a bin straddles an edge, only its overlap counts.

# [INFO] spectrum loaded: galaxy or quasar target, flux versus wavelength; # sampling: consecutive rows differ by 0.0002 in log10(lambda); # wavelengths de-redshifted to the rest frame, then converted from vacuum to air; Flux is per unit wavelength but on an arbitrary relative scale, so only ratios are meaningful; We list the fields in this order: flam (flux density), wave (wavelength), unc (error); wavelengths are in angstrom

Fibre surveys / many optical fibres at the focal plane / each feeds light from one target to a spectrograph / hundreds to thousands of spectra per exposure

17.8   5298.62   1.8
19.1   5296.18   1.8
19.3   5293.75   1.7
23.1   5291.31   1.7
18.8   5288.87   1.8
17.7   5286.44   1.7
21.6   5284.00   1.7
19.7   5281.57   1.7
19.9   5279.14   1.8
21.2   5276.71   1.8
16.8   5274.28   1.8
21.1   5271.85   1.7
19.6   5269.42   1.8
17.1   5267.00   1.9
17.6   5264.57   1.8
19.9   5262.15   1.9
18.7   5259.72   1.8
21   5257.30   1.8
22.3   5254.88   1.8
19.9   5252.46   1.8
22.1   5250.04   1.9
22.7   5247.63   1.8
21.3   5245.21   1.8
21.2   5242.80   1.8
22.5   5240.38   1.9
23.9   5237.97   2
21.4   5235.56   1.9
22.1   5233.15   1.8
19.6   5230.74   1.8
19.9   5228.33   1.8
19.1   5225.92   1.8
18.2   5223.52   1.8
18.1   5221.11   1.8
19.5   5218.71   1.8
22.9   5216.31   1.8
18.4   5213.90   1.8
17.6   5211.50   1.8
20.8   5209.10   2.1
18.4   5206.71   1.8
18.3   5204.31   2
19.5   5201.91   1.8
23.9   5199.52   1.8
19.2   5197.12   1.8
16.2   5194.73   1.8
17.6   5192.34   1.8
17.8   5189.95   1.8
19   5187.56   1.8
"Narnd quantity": 111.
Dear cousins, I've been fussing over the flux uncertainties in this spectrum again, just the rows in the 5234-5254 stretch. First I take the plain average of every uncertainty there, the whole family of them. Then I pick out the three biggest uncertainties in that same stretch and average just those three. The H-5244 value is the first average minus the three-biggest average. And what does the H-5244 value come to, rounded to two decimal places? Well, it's -0.07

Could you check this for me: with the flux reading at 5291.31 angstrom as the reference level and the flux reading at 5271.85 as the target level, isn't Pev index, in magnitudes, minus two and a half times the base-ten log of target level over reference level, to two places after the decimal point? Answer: 0.10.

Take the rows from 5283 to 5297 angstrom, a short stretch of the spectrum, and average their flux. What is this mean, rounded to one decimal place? 19.9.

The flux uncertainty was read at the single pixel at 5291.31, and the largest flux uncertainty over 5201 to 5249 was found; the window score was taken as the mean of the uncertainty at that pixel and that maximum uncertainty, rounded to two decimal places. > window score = 1.90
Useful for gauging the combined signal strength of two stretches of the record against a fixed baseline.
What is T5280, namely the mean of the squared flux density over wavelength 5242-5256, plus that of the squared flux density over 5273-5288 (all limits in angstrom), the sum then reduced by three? 846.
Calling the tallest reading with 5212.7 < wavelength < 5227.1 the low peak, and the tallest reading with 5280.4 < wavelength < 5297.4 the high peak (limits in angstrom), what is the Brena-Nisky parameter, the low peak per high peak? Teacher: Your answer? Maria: 0.99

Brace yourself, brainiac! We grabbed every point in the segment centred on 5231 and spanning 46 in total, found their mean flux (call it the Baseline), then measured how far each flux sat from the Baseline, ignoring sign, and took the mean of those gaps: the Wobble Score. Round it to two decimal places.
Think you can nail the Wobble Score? 1.58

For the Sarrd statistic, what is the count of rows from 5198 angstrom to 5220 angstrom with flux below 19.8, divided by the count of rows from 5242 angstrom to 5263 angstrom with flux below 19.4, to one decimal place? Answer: 6.0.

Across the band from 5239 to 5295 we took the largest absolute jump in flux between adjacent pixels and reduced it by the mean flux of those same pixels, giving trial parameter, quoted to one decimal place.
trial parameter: -15.8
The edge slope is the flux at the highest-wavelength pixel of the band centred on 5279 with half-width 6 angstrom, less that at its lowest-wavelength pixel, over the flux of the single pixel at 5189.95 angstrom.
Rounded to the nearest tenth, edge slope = 0.3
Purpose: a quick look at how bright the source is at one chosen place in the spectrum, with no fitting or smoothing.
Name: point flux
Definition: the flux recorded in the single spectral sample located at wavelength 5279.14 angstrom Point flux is 19.9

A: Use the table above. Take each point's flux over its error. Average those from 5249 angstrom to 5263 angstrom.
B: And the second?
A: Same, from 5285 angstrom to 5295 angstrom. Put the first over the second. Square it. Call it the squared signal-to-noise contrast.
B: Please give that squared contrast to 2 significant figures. 0.97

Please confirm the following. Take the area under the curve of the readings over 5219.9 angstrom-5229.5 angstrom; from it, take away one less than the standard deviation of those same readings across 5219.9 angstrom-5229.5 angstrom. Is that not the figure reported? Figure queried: 181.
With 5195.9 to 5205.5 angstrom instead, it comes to 193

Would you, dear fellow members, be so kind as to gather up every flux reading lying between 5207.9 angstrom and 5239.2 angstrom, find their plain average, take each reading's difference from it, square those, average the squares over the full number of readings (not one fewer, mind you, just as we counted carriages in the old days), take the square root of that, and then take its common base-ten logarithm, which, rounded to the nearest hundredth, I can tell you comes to 0.28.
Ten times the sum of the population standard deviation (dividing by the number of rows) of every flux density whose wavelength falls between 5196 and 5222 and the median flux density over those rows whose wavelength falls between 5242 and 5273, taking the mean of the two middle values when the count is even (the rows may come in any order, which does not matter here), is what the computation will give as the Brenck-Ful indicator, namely 229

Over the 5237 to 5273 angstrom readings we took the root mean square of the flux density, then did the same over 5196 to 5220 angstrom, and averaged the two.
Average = 20.4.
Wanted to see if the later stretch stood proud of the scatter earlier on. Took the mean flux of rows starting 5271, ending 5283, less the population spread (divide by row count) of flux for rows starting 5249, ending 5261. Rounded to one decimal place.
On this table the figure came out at 18.4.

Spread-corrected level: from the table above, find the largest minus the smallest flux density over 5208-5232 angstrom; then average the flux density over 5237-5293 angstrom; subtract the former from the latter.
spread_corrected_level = 15.1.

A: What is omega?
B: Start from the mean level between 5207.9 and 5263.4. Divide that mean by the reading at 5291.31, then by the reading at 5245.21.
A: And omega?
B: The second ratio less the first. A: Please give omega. 0.08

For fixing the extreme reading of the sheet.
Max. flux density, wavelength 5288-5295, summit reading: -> 23.1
